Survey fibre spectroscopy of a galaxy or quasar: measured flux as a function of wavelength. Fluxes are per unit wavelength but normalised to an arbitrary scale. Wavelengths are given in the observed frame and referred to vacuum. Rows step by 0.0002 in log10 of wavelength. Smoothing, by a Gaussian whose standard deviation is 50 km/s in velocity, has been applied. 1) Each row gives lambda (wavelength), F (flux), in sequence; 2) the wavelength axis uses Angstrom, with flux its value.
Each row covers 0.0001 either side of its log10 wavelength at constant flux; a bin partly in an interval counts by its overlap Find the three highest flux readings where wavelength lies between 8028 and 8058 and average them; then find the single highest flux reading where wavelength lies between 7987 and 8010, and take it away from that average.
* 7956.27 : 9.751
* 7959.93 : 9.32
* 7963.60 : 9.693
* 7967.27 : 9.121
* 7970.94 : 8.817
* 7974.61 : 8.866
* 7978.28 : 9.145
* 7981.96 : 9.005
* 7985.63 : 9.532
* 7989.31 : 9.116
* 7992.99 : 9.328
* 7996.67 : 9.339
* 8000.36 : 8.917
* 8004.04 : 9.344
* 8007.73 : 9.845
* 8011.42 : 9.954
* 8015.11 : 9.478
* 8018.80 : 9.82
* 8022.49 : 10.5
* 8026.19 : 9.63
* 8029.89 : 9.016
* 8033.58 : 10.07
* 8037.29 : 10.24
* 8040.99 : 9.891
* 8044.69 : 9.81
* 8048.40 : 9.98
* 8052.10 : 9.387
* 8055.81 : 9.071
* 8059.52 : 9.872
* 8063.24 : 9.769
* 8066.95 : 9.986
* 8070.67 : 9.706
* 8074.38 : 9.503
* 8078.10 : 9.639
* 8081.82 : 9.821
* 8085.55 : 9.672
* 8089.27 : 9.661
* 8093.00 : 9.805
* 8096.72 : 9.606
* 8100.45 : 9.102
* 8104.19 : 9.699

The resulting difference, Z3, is 0.3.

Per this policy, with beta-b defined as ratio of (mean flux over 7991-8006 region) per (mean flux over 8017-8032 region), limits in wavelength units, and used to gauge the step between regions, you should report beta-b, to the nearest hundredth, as 0.95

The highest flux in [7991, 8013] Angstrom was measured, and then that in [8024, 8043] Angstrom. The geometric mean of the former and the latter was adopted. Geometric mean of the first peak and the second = 10.1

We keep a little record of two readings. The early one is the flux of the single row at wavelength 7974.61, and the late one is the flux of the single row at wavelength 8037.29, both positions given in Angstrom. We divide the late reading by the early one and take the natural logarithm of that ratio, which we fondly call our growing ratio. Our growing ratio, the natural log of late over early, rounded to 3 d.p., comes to 0.144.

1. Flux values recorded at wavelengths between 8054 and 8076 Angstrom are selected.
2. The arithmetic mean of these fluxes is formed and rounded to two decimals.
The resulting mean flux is 9.65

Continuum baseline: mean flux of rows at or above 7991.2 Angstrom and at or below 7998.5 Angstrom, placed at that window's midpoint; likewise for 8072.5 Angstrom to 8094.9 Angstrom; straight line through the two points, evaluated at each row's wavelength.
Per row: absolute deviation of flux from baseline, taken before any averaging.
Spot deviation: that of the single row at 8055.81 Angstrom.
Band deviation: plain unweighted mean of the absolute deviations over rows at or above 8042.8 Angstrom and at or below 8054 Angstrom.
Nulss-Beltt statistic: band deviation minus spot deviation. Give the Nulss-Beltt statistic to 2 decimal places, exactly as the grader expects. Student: -0.21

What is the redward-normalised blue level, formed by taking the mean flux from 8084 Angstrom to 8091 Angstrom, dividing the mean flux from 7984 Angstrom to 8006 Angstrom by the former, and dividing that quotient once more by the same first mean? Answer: 0.099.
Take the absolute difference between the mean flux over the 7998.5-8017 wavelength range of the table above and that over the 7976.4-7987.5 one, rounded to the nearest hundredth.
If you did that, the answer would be 0.28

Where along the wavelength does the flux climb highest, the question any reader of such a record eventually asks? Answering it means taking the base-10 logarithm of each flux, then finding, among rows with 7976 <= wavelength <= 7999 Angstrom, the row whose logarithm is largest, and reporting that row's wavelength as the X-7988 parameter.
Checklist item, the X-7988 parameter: 7985.63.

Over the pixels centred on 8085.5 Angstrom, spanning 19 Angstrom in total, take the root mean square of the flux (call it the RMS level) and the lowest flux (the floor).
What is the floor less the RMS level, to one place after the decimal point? -0.1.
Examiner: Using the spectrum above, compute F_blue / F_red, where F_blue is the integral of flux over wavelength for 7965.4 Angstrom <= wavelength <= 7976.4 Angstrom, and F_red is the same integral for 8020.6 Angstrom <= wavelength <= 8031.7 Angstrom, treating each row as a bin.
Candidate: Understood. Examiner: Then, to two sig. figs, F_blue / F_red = 0.91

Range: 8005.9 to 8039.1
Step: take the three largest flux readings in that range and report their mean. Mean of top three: 10.3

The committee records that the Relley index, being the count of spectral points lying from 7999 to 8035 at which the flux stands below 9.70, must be 5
